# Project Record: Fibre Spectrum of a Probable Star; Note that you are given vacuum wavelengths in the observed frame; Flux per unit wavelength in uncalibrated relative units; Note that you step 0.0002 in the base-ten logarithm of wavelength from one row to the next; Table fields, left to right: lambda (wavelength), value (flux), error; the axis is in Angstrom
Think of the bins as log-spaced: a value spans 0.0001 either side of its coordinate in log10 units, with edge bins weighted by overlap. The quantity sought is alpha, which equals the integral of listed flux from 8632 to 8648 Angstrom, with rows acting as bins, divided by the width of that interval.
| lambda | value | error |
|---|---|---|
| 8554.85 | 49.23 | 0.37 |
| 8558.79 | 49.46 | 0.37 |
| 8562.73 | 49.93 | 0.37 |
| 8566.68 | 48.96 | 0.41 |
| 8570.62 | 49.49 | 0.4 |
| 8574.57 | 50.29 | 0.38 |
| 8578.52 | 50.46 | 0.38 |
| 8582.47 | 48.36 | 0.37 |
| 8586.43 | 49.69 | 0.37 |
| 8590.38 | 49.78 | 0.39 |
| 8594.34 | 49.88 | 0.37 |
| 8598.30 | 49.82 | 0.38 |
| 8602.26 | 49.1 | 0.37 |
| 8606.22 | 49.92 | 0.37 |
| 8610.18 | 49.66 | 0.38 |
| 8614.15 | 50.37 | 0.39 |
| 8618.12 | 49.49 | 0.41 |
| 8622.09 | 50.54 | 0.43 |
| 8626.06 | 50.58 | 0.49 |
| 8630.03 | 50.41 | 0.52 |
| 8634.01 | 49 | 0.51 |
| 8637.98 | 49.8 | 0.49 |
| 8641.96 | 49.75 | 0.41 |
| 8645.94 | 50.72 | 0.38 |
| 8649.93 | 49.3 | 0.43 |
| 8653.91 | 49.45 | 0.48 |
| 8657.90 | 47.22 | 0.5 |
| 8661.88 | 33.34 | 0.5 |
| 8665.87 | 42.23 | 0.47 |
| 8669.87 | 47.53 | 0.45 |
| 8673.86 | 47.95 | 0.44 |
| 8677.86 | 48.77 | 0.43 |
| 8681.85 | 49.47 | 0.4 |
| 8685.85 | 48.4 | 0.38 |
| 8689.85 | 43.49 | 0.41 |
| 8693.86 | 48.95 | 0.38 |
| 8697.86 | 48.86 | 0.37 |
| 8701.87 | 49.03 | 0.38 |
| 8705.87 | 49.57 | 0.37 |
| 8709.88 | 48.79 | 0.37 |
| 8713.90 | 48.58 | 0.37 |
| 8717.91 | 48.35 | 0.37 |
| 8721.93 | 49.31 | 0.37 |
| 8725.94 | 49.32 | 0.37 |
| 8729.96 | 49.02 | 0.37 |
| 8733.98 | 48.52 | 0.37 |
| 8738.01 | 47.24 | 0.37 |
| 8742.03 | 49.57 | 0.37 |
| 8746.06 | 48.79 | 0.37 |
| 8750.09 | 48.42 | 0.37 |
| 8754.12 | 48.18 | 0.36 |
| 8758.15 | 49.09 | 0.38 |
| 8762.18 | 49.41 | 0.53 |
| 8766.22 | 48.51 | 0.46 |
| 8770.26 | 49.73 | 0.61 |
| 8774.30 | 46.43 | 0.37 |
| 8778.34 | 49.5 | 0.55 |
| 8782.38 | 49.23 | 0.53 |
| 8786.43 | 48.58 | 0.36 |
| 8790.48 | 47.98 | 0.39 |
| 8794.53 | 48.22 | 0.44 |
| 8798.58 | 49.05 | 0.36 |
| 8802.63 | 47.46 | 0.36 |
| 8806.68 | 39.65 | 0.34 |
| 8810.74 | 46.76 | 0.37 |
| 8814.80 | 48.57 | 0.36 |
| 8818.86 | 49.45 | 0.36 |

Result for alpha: 49.8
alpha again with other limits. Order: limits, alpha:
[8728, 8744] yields 48.6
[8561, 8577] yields 49.7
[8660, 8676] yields 42.9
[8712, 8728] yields 48.9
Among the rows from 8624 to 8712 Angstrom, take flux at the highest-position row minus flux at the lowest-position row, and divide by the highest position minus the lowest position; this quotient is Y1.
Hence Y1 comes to -0.021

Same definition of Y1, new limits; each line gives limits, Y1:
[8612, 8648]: 0.011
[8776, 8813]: -0.085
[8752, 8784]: 0.037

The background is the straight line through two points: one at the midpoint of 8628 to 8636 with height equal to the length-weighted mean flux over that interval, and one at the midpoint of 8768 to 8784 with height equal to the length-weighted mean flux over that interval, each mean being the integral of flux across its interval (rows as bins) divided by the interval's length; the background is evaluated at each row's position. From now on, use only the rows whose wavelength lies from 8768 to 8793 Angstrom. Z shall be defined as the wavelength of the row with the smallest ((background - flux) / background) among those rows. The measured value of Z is 8770.26 Angstrom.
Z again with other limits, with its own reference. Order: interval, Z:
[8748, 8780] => 8770.26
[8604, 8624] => 8622.09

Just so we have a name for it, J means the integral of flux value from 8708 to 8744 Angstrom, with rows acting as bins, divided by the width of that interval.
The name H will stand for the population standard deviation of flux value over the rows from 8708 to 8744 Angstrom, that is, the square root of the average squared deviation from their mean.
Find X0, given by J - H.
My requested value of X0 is 48.1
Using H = 0.7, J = 48.7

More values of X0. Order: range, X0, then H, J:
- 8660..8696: 40.7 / 4.9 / 45.6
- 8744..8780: 47.7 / 0.9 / 48.7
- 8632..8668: 41.4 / 5.3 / 46.7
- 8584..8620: 49.4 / 0.3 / 49.7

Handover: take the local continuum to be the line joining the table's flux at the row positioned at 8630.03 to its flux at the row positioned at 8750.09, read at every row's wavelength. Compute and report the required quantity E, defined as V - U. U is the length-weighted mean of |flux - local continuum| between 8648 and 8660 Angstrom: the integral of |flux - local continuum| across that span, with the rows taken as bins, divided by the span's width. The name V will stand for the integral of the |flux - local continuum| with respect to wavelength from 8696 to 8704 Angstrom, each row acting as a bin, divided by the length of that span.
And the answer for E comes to -1.2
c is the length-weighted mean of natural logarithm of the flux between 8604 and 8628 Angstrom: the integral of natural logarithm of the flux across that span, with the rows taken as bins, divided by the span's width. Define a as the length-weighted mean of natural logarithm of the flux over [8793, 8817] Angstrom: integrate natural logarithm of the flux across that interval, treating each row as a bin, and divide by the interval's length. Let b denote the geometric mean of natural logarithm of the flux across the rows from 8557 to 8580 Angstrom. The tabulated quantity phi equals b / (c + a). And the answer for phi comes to 0.504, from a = 3.84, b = 3.91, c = 3.914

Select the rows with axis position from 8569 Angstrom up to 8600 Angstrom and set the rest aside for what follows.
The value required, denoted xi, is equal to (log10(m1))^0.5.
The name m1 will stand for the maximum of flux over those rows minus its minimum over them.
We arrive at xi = 0.57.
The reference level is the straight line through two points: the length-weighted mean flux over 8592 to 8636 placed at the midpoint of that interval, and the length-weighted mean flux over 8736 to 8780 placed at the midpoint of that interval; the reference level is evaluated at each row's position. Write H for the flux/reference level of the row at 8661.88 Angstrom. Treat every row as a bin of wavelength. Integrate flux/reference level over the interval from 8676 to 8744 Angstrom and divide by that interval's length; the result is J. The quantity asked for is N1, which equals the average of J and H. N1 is 0.83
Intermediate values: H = 0.67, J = 0.99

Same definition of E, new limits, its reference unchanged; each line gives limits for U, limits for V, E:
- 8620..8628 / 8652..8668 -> 6.8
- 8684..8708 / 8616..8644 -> -0.9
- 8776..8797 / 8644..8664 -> 3.4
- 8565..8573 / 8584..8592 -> -0.7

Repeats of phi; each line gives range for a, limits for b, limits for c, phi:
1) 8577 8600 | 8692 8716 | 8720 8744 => 0.499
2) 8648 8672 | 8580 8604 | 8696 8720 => 0.508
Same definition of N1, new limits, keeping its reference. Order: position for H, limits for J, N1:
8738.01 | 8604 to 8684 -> 0.97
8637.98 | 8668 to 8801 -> 1.00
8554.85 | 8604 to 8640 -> 0.99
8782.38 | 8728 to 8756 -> 1.01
